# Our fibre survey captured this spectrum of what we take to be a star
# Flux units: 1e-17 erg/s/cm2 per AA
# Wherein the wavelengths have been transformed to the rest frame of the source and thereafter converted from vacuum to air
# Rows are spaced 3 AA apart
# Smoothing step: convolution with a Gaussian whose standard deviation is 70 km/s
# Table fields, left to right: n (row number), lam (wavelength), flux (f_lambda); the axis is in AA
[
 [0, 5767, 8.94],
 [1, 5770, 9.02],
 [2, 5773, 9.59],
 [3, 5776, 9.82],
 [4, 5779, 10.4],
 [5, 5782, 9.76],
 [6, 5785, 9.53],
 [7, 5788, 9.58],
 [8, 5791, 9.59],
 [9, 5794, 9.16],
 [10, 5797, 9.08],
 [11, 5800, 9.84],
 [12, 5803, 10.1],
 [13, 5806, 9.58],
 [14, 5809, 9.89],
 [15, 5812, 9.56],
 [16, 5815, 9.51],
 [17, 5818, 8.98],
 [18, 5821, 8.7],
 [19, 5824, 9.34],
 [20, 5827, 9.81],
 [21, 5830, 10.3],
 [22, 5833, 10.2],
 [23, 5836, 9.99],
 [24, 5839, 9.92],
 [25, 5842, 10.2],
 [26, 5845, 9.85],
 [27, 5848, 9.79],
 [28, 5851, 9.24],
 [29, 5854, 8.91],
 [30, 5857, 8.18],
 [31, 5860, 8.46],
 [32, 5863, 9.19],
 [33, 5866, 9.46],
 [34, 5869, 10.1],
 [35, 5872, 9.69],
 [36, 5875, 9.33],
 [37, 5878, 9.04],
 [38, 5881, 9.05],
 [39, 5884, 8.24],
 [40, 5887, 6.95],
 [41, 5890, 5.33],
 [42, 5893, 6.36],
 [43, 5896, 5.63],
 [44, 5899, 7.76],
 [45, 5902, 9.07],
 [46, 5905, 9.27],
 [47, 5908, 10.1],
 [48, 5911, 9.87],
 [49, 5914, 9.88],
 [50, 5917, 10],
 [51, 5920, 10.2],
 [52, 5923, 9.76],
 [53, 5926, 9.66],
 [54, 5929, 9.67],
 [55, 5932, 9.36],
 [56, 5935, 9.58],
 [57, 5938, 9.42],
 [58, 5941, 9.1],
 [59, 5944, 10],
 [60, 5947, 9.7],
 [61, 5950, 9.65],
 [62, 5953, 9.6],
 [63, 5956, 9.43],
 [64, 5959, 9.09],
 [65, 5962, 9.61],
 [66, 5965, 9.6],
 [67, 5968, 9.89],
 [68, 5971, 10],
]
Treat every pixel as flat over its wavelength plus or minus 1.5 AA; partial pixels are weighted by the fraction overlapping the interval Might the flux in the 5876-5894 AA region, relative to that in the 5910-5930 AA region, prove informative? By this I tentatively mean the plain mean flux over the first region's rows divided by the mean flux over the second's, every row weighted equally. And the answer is 0.8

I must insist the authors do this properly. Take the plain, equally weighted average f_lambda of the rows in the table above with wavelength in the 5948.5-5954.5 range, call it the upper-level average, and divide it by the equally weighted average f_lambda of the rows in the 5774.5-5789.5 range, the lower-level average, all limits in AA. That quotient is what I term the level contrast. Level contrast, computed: 0.98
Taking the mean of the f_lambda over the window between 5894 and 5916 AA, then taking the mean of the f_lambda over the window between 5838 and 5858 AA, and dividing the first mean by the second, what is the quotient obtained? 0.93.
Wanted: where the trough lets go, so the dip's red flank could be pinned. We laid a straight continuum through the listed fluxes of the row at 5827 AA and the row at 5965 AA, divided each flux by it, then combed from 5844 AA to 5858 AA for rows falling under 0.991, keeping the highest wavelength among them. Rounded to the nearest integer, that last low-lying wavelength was 5857 AA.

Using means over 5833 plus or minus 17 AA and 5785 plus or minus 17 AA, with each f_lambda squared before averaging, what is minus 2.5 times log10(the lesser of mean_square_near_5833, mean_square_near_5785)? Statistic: -4.908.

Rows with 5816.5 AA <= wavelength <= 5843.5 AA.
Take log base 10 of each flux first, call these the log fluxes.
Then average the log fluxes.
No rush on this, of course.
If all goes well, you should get 0.987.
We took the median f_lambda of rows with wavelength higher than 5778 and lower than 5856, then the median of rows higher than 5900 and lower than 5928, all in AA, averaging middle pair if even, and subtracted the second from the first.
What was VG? -0.2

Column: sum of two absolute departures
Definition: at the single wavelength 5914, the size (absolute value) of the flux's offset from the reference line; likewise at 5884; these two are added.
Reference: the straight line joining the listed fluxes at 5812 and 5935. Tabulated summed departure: 1.64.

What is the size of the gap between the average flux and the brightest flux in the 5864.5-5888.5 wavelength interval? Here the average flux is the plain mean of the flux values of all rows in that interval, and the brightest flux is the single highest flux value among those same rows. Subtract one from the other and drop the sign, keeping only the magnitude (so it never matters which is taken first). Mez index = 1.1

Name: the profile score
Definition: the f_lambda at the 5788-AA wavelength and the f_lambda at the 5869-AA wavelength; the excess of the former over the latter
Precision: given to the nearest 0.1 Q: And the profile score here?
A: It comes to -0.5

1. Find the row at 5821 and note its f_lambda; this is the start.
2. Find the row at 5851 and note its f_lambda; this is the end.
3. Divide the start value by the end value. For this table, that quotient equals 0.94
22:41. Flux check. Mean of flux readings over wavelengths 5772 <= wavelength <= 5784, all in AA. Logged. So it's 9.9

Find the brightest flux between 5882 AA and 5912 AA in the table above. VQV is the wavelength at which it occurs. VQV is 5908 AA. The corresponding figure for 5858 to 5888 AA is 5869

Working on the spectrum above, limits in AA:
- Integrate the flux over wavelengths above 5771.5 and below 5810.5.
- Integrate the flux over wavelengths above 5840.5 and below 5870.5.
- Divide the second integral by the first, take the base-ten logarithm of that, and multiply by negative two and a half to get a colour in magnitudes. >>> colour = 0.3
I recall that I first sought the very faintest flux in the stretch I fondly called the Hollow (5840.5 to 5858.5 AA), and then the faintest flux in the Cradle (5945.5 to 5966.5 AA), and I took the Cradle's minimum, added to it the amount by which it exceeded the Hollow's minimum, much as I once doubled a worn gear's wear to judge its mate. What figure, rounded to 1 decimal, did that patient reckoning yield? 10.0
